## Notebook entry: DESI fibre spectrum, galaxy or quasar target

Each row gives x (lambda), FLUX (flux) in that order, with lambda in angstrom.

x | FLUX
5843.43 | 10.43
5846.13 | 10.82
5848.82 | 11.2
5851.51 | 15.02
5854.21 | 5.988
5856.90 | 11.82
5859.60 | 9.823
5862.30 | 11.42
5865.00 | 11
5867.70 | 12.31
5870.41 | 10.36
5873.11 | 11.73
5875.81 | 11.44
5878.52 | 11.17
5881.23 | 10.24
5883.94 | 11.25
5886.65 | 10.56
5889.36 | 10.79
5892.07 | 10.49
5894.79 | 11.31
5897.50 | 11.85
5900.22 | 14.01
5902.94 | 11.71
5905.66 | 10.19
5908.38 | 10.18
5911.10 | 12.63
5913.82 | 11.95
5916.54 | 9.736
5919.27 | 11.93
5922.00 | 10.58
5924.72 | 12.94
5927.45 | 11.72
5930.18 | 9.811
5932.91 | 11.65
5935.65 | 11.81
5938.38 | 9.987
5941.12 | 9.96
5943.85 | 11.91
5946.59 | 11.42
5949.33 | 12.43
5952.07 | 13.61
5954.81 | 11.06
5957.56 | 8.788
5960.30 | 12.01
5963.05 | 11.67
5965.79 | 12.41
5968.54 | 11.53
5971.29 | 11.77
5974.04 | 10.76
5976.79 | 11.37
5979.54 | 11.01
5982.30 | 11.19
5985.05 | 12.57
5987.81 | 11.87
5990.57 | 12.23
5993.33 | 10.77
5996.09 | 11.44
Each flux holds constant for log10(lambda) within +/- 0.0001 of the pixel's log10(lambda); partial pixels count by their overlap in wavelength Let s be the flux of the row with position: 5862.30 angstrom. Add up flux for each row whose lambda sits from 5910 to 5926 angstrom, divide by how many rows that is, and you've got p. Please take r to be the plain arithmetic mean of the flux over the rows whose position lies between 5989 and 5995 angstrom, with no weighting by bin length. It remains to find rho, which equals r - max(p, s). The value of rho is -0.1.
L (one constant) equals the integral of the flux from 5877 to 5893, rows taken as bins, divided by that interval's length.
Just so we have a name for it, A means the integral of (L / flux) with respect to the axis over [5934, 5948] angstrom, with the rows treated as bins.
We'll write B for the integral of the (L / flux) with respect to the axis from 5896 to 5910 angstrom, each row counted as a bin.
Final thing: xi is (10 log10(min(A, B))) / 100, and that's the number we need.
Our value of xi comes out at 0.112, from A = 13.7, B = 13.2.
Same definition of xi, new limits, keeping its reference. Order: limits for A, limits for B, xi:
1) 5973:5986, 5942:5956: 0.109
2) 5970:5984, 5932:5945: 0.111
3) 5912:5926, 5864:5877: 0.109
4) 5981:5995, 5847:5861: 0.111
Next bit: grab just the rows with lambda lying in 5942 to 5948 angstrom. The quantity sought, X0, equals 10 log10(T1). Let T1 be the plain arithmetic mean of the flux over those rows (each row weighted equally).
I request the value 10.67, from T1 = 11.7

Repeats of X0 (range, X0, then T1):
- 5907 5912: 10.57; 11.4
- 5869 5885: 10.43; 11.0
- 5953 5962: 10.26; 10.6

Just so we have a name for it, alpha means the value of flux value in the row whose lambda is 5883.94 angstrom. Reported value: 11.25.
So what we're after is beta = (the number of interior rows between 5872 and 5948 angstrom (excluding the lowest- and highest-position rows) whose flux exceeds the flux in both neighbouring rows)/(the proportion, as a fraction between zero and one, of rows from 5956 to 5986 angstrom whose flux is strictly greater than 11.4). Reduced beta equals 14.7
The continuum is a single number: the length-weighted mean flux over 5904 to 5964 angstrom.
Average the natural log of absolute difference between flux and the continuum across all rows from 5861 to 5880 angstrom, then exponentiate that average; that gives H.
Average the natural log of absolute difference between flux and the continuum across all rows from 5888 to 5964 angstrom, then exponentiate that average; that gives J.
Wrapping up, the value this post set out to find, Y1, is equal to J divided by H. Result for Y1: 2.3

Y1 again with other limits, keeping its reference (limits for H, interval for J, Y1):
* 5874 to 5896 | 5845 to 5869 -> 3.1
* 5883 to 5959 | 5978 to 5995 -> 0.7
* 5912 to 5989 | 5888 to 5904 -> 0.8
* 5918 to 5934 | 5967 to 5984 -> 0.3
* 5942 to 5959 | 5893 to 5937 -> 1.0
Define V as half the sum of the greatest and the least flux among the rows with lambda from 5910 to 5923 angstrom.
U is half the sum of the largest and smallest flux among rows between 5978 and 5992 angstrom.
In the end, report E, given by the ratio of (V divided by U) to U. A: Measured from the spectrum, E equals 0.080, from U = 11.8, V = 11.2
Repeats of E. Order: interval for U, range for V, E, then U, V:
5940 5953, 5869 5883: 0.079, 11.8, 11.0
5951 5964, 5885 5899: 0.089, 11.2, 11.2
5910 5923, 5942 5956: 0.099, 11.2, 12.3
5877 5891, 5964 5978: 0.100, 10.7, 11.6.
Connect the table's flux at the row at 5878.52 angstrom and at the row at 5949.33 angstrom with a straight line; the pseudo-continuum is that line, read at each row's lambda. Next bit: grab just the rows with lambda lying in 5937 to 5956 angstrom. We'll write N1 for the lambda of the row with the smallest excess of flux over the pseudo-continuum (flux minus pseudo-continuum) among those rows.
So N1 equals 5941.12 angstrom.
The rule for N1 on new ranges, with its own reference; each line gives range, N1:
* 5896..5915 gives 5908.38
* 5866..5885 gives 5881.23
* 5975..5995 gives 5993.33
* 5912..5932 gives 5930.18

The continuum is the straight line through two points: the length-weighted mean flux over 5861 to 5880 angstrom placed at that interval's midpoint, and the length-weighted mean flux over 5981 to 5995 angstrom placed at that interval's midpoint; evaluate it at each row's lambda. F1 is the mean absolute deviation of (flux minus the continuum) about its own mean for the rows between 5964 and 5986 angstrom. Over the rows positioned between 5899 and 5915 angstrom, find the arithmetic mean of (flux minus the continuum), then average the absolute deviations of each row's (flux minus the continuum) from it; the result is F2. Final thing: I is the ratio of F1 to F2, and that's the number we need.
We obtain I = 0.47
